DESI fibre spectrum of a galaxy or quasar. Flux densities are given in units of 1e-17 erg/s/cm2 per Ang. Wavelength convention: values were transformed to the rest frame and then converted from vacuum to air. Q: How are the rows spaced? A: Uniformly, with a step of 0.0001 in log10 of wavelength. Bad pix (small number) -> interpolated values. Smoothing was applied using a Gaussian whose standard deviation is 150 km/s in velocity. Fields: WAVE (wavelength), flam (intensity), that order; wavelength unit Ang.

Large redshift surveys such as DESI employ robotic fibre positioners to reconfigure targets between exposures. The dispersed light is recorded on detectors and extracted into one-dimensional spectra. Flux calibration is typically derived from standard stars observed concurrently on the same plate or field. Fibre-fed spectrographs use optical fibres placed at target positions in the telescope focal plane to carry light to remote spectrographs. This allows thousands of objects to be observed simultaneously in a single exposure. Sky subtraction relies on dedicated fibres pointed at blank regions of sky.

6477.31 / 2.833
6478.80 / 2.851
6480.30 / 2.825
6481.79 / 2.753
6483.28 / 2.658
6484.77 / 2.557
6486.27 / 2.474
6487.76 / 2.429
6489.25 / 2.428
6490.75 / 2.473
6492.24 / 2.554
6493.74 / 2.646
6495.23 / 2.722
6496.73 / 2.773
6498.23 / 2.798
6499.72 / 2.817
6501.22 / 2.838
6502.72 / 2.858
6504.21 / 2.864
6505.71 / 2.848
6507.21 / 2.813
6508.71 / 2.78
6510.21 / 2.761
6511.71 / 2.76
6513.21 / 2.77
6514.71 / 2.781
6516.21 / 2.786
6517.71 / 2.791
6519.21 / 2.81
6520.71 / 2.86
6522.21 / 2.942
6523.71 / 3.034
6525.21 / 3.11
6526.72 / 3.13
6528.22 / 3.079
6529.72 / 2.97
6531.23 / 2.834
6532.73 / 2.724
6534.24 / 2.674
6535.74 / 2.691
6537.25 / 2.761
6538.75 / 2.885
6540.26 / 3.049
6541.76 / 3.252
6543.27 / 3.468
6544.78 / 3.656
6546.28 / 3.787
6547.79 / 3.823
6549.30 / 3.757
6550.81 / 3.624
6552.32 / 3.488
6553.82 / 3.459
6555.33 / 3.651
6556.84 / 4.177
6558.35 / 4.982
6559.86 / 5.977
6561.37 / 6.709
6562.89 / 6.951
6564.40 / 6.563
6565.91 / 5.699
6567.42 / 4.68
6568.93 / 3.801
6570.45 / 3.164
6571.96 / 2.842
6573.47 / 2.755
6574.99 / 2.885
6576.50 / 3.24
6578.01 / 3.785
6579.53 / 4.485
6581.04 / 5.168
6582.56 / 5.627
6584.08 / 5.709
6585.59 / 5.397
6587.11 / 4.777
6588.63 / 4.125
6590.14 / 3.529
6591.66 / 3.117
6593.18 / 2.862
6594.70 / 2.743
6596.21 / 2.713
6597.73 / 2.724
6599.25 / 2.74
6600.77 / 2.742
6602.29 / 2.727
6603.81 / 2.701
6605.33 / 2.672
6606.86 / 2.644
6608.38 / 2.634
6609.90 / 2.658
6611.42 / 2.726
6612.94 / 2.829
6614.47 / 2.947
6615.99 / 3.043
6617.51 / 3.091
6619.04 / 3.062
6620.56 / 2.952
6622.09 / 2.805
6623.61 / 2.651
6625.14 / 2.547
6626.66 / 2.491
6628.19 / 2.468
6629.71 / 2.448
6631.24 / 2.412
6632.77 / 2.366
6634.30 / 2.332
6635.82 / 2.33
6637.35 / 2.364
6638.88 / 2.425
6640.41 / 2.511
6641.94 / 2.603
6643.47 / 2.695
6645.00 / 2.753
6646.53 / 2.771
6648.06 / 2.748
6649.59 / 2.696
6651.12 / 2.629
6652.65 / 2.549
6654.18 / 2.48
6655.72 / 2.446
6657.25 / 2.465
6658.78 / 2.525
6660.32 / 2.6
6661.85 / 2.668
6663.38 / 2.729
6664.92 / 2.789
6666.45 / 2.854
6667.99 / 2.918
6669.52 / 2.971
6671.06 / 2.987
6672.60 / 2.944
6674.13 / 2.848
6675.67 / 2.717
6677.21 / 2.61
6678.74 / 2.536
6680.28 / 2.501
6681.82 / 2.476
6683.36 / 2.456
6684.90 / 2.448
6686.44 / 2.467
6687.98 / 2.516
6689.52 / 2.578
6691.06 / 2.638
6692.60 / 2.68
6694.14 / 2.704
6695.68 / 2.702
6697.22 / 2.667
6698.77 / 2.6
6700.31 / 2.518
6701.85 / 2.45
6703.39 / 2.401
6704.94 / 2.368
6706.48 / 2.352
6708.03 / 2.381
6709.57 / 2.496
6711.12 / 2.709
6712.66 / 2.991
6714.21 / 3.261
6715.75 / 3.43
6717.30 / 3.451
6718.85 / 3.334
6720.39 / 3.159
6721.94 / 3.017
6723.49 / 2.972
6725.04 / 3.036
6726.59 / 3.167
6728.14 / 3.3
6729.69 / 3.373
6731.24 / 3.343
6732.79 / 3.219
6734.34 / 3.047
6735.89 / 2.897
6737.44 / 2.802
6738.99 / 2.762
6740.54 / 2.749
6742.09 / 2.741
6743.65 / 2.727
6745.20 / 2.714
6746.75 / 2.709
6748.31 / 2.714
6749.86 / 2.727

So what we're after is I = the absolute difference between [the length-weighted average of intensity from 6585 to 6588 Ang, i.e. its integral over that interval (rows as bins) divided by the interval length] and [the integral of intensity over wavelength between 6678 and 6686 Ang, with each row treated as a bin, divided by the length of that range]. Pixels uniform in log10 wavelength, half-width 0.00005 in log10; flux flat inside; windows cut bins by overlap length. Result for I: 2.54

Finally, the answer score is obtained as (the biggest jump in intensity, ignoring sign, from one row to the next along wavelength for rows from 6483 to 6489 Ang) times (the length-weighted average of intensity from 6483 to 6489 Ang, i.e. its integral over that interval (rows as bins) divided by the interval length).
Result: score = 0.25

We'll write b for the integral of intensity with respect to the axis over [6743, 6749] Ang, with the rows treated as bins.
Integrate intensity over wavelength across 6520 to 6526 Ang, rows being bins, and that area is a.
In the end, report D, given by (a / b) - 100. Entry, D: -98.90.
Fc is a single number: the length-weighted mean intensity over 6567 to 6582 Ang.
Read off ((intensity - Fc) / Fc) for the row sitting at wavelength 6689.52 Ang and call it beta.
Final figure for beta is -0.300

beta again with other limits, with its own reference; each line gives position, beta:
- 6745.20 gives -0.263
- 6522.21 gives -0.201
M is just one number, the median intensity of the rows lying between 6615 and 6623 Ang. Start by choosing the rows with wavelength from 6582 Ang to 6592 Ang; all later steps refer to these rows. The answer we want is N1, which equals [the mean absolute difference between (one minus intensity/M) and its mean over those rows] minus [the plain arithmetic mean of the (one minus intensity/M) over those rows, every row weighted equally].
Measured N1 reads 0.80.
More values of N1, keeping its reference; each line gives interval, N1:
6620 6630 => -0.09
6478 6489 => -0.08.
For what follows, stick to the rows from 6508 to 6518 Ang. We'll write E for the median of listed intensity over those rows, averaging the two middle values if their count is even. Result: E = 2.8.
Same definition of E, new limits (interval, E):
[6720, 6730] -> 3.2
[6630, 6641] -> 2.4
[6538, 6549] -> 3.5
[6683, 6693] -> 2.5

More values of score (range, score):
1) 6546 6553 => 0.50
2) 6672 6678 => 0.36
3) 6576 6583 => 3.12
